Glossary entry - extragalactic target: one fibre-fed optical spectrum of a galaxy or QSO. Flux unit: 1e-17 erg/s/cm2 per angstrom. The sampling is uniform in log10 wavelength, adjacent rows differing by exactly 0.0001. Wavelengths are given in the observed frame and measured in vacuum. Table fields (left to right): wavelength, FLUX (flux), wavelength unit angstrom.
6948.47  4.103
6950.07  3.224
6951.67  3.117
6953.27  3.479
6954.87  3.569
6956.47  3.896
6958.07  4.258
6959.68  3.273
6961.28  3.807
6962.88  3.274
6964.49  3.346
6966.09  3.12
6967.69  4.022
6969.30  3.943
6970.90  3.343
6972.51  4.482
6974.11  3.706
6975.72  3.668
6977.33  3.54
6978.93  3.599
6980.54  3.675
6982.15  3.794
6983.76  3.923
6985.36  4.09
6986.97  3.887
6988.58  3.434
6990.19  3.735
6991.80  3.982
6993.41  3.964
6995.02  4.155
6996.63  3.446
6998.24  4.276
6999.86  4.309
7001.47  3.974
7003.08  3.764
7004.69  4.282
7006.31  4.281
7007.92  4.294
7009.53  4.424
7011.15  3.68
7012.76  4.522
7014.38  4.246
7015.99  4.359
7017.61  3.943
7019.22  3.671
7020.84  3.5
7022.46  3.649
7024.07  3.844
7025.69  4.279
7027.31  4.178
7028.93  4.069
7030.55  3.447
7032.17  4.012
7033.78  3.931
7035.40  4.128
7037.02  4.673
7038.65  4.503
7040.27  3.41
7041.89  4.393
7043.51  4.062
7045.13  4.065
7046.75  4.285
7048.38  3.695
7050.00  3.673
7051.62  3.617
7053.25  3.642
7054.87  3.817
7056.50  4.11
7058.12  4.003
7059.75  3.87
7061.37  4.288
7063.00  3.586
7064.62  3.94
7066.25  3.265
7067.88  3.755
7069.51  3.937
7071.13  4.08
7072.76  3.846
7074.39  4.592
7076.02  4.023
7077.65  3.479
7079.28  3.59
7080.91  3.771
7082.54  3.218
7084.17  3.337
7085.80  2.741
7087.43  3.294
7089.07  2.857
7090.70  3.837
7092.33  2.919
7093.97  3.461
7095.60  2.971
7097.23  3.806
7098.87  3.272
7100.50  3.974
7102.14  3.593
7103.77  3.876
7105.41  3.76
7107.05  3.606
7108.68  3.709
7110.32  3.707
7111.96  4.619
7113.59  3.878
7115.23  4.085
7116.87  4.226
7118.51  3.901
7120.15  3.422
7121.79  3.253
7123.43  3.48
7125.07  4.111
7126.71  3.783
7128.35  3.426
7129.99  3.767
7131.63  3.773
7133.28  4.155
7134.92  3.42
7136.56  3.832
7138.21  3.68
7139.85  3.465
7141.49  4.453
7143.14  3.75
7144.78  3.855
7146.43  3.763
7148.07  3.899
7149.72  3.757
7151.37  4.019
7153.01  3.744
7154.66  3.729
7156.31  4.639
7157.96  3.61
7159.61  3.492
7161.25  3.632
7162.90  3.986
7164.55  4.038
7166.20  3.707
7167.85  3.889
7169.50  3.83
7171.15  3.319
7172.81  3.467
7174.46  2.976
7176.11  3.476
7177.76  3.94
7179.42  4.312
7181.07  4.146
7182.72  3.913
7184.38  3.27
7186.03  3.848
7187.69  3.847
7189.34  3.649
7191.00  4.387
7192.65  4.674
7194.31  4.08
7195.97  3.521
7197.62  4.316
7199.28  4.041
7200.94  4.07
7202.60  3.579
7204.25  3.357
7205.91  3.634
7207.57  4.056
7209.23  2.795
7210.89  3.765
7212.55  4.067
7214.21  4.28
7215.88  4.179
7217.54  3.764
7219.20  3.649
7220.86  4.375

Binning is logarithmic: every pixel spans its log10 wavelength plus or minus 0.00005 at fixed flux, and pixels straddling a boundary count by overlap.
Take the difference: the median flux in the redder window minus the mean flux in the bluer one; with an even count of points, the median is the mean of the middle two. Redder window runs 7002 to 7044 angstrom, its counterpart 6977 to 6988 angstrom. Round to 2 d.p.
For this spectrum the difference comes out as 0.31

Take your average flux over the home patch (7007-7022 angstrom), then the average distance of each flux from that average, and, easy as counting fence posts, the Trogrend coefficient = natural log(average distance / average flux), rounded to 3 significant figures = -2.51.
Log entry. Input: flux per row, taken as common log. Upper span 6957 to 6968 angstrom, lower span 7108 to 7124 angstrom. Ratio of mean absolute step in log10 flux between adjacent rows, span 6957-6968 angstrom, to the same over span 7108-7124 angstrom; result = 1.7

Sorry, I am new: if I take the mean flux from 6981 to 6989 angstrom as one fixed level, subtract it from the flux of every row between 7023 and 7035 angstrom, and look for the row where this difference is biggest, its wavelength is 7025.69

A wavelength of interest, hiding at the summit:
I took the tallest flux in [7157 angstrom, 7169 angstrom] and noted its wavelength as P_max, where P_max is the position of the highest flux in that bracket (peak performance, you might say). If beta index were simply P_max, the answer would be 7164.55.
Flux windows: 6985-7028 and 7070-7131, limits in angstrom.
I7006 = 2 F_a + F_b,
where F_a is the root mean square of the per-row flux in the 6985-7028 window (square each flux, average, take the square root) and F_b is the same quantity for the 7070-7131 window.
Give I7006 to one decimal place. 11.7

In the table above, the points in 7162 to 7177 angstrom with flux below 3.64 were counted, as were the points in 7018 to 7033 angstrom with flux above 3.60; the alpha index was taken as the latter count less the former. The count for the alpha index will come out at 3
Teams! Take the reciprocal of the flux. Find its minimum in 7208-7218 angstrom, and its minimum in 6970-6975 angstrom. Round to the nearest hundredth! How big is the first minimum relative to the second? 1.05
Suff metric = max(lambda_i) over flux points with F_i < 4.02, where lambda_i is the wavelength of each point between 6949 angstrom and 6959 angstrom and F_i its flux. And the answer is 6956.47 angstrom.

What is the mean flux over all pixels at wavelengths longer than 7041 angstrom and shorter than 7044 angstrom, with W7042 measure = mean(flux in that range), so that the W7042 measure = 4.23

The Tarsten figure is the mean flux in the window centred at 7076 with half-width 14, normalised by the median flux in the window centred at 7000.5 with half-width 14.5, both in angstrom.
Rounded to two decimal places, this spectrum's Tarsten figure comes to 0.89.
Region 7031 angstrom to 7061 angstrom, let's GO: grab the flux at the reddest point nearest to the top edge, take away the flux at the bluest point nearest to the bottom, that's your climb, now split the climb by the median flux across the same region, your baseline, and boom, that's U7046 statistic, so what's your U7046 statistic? -0.035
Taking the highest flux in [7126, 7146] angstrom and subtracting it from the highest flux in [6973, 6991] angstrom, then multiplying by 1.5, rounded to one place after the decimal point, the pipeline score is -0.5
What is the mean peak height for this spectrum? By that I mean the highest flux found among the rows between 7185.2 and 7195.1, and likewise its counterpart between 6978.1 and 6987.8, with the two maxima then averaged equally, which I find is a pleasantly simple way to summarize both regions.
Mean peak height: 4.38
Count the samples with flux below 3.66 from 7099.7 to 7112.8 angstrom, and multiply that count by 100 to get 200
